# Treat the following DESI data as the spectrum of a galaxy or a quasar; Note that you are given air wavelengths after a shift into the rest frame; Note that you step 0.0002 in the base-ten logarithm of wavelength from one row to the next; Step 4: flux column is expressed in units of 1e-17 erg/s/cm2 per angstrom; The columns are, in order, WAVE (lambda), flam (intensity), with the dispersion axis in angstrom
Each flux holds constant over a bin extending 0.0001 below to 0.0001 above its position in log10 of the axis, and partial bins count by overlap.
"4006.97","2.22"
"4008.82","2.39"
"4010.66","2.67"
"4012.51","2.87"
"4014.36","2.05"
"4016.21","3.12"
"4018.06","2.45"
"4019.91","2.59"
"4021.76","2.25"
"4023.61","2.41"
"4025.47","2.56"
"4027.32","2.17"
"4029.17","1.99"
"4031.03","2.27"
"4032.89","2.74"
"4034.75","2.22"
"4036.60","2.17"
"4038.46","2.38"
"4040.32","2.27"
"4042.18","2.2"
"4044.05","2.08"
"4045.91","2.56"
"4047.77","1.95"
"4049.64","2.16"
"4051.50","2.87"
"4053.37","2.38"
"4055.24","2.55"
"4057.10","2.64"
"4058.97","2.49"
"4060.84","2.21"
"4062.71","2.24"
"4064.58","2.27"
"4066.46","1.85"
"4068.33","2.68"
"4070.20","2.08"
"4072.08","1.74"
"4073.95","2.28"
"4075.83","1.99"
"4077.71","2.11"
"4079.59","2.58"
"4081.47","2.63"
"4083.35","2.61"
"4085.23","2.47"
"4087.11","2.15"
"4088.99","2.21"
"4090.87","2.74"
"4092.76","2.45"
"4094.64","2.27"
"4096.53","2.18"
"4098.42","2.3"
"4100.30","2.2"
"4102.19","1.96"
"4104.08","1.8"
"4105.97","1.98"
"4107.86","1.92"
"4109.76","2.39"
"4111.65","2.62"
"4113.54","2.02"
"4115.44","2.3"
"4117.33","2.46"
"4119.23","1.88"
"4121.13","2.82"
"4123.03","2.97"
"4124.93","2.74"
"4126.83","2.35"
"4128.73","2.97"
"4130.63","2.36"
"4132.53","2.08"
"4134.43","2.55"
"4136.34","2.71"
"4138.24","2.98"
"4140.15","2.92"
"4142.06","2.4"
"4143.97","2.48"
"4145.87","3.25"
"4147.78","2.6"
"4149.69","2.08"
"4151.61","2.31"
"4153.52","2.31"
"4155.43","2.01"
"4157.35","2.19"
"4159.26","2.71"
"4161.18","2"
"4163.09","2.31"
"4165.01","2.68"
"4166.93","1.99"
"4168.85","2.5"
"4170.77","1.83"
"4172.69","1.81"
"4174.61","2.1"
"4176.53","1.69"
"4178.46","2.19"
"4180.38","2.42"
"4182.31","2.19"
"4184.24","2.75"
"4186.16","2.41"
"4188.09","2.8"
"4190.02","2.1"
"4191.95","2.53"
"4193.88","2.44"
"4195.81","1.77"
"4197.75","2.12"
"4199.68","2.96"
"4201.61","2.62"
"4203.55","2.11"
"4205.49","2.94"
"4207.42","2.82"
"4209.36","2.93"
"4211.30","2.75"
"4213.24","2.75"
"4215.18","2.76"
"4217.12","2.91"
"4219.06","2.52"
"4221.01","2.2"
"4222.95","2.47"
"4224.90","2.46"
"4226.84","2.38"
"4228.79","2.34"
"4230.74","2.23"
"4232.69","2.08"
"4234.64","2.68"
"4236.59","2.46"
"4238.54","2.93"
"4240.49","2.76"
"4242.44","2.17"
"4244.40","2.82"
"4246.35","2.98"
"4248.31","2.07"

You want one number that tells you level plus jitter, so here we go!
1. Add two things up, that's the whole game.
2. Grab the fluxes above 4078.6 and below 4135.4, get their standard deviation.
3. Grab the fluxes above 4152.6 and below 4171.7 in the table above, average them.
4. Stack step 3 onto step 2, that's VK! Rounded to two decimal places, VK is 2.57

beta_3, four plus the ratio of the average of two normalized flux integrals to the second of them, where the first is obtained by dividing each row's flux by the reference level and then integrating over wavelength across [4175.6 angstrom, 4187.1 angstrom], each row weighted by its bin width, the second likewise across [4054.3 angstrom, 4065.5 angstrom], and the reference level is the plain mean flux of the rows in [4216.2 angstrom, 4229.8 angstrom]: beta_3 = 4.99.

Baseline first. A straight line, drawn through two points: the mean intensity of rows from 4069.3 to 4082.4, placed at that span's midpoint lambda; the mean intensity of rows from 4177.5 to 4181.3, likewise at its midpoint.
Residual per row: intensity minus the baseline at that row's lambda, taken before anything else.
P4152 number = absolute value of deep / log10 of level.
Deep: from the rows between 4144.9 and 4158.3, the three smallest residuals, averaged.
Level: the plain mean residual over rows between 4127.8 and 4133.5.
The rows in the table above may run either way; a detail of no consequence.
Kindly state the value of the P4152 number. -0.28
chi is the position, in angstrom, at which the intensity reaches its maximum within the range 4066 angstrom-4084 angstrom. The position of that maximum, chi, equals 4068.33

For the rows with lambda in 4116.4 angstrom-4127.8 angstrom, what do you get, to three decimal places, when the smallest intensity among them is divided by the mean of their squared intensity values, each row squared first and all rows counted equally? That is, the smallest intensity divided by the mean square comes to 0.286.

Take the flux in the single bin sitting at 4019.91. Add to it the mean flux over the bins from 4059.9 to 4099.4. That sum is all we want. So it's 4.88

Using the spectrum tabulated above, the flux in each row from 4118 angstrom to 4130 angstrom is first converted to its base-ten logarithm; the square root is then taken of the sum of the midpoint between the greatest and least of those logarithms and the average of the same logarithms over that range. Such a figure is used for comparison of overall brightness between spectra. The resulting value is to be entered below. 0.89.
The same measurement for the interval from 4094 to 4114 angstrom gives 0.82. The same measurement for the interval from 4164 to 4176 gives 0.82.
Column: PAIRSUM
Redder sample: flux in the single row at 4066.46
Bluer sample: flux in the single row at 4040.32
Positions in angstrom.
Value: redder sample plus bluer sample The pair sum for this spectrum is 4.1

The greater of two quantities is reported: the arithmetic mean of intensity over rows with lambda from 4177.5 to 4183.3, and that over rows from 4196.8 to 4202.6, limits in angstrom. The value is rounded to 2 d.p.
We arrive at 2.57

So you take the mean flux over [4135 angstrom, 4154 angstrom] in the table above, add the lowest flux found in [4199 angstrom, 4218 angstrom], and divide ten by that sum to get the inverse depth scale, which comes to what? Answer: 2.12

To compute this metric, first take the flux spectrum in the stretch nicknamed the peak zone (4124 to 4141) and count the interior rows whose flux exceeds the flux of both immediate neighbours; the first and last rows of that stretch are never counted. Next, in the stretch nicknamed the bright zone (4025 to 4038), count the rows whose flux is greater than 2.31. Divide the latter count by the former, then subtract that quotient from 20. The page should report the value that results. 19.0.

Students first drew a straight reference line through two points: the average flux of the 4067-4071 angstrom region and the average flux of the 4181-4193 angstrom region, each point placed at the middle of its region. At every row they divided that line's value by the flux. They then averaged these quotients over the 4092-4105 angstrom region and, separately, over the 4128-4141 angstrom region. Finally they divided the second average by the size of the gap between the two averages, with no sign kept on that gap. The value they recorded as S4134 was 5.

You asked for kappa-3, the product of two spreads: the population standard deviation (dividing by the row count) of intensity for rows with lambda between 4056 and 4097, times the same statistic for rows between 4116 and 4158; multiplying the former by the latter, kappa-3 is 0.096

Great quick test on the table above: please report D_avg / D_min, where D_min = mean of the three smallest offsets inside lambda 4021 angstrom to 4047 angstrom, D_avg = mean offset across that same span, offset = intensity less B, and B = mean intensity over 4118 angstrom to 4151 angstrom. 0.56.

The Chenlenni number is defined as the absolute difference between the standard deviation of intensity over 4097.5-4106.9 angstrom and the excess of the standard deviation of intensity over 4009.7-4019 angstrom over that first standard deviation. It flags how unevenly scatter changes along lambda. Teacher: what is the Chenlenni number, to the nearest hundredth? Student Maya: 0.01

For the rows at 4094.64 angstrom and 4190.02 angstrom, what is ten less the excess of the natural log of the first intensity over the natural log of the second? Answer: 9.9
